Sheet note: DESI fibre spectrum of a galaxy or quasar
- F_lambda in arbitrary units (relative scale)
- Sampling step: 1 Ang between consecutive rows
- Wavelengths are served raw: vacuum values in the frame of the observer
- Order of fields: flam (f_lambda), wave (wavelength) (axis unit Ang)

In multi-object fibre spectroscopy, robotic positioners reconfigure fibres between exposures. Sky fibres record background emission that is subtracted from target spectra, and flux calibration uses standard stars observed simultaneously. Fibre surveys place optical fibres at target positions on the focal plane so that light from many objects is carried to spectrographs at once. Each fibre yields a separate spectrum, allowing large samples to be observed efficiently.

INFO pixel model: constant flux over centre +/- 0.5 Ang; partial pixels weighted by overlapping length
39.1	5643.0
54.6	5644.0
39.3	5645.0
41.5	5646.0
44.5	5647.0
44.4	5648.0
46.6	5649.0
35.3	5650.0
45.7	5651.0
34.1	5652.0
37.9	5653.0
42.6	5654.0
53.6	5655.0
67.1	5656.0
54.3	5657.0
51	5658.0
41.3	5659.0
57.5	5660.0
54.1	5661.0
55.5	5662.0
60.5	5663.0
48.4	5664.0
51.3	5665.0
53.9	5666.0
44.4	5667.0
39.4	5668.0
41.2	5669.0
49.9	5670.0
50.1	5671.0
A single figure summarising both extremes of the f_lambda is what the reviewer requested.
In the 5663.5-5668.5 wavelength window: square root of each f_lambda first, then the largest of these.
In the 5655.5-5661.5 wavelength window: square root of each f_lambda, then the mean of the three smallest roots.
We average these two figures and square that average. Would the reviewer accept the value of 51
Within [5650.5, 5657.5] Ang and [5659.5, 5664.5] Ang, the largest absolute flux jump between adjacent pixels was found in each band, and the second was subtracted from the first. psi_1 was 1.4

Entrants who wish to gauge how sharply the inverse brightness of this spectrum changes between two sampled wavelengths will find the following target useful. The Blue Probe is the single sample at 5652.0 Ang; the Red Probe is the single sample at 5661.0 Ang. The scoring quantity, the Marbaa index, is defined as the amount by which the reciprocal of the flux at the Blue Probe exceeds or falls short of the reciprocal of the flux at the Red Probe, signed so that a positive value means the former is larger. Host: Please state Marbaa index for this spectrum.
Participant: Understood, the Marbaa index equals 0.011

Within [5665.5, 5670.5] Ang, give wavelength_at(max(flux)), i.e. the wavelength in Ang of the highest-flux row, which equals 5666.0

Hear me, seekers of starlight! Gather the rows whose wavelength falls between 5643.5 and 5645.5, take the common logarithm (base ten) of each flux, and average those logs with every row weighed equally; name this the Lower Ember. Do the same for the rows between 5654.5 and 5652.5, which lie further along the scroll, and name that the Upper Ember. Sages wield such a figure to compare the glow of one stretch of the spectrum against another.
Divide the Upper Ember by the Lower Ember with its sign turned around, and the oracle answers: -0.96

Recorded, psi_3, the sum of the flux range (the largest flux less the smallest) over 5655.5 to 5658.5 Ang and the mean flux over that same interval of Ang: 74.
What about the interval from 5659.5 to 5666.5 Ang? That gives 67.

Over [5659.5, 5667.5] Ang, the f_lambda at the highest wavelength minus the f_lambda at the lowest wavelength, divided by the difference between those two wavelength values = -1.9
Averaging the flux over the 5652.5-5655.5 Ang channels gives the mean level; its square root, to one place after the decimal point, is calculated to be 6.7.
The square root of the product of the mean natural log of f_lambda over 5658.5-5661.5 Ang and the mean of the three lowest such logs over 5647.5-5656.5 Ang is 3.74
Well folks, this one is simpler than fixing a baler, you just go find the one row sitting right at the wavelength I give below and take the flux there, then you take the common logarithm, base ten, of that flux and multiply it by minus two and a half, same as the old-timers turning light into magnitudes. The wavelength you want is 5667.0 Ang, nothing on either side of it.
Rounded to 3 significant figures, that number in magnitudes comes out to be -4.12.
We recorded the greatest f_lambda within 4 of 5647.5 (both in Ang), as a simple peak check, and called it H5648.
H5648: 54.6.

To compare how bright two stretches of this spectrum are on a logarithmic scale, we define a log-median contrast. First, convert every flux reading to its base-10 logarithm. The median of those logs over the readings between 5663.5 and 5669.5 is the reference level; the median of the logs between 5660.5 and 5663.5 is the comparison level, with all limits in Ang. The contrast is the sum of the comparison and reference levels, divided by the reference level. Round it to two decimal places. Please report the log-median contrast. 2.05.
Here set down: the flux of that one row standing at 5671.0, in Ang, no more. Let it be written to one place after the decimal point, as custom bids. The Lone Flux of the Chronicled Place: 50.1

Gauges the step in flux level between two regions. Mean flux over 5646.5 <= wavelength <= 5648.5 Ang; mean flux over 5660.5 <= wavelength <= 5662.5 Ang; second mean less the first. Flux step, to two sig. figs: 10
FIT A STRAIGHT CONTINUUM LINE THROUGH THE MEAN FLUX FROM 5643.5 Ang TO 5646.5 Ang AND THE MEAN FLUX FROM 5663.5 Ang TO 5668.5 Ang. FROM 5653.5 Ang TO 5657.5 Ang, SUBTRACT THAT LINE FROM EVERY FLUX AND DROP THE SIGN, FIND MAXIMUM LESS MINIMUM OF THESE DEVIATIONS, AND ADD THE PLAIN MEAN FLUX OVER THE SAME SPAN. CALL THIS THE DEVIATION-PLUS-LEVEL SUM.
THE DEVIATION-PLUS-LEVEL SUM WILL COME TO 72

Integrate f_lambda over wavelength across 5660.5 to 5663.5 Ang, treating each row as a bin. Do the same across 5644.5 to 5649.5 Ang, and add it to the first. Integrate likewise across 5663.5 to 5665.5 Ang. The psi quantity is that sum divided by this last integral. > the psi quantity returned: 3.9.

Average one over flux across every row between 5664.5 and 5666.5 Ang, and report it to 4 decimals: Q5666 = 0.0190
